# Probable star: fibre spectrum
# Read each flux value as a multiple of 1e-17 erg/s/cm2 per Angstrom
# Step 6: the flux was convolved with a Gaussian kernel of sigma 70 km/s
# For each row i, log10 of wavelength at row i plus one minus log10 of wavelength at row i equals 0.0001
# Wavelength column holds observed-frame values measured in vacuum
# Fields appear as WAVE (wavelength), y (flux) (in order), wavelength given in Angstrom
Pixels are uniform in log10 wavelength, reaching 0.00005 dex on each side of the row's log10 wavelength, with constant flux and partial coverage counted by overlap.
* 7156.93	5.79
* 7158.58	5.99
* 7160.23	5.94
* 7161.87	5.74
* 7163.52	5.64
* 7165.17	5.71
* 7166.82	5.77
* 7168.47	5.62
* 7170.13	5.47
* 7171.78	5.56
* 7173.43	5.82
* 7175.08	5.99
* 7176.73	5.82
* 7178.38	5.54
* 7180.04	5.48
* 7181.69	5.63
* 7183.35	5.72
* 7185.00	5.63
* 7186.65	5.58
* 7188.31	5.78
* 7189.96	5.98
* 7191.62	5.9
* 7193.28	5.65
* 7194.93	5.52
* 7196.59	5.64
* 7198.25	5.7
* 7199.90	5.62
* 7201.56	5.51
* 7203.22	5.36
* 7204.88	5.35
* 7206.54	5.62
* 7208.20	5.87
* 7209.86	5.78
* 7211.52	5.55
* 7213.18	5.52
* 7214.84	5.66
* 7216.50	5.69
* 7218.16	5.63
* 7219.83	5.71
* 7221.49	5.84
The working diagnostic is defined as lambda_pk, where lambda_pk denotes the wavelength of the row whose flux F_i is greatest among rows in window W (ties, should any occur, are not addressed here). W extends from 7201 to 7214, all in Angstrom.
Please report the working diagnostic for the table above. 7208.20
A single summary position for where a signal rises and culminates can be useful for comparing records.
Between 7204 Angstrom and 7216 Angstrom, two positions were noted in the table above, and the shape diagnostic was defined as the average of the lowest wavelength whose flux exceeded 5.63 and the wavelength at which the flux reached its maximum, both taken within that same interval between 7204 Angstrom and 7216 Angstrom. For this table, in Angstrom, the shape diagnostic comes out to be 7208.2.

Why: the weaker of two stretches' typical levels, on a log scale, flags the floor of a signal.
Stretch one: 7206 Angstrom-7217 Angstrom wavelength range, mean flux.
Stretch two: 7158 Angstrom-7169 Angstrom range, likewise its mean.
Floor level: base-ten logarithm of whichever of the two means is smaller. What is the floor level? 0.754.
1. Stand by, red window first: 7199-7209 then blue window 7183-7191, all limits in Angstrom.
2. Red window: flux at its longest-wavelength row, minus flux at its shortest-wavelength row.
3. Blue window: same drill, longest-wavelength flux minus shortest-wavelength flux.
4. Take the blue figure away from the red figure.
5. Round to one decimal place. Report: 0.0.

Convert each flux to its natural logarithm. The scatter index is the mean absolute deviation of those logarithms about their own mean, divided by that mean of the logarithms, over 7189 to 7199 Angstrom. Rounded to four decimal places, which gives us 0.0138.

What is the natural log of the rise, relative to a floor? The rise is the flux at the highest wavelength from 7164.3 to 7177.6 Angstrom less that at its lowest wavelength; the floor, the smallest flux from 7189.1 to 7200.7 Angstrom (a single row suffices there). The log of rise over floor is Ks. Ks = -3.92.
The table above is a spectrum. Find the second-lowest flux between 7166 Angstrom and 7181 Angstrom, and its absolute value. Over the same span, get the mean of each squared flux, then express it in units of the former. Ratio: 5.88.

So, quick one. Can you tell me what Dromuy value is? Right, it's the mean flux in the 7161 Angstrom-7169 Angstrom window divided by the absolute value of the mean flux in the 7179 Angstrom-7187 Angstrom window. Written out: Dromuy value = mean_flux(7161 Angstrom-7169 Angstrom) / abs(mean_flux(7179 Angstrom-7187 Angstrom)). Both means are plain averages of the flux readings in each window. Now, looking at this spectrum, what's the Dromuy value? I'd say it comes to 1.02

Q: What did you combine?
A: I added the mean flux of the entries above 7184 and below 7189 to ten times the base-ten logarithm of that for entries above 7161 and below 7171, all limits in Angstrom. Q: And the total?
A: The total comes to 13.2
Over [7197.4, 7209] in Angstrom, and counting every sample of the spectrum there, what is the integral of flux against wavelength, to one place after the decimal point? 64.7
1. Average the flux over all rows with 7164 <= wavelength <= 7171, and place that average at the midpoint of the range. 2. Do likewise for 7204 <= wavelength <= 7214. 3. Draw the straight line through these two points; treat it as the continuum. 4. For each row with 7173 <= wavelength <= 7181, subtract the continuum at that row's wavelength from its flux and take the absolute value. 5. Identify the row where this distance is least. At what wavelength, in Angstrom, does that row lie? 7178.38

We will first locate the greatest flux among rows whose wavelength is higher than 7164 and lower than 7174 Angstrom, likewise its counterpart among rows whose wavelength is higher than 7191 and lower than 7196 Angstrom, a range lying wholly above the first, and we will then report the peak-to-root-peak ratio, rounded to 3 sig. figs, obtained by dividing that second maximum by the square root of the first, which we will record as 2.45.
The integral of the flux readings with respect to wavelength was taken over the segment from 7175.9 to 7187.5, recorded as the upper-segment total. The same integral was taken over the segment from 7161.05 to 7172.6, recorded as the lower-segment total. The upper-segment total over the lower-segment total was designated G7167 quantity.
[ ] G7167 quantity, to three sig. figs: 1.00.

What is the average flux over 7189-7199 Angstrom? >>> 5.73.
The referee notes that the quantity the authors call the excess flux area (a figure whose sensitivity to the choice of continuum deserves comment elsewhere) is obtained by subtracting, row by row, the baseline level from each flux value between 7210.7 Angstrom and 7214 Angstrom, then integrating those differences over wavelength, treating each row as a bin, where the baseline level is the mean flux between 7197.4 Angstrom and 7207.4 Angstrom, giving 0.0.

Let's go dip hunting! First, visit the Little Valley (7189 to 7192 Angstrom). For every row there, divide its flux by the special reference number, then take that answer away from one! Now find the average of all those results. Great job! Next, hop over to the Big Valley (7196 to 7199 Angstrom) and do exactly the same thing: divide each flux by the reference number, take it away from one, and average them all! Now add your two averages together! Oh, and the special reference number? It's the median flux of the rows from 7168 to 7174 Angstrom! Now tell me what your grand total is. -0.077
